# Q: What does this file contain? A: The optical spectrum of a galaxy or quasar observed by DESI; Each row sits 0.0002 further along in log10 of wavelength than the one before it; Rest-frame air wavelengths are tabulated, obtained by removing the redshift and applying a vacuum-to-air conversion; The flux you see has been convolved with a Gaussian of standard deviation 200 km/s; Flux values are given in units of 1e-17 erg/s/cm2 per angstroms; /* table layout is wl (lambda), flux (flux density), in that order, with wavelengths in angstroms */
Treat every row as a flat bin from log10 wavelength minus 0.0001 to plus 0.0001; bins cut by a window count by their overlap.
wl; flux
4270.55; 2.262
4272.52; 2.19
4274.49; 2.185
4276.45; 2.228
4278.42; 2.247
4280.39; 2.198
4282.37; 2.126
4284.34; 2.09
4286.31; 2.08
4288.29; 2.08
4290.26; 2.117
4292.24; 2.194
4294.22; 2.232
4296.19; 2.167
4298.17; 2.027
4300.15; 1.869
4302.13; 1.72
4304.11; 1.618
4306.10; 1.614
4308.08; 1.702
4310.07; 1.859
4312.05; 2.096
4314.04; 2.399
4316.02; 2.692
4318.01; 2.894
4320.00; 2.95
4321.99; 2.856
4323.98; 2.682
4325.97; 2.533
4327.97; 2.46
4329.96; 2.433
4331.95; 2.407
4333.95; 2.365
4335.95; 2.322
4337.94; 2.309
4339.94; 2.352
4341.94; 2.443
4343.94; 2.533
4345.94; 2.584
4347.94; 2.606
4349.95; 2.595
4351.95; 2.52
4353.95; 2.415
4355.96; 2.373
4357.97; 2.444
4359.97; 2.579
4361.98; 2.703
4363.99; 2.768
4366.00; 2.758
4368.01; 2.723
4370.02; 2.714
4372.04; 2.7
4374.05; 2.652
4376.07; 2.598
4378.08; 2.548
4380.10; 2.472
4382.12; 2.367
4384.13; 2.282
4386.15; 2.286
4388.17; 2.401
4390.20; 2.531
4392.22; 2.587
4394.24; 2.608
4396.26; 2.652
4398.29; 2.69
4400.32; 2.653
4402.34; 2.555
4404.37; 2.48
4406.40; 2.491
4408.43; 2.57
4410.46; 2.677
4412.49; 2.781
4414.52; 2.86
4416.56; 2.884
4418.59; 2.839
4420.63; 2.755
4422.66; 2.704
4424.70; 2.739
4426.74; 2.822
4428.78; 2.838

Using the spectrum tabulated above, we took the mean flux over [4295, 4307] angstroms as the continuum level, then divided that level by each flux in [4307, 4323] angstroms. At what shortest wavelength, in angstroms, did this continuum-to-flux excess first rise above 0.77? 4308.08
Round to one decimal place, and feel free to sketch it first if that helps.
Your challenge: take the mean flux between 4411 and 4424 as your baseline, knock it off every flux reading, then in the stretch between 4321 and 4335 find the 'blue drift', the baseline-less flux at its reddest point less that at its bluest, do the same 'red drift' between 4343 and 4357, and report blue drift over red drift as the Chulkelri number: 3.1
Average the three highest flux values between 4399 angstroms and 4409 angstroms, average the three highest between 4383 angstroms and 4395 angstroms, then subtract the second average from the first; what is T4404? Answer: 0.0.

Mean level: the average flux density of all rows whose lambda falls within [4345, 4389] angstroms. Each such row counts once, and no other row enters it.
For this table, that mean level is 2.55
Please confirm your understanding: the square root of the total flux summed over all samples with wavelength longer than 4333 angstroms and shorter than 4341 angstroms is 3.06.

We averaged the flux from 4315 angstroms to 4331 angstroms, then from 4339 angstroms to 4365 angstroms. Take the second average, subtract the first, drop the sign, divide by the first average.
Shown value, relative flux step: 0.06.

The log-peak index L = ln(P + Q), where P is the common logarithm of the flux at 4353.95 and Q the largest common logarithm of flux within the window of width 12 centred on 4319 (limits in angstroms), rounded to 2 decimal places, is -0.16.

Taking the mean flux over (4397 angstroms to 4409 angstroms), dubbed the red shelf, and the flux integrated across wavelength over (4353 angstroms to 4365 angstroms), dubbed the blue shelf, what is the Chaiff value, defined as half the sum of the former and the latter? 16.6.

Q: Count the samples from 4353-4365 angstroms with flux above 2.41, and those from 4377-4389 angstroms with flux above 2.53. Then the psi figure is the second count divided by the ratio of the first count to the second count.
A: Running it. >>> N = 0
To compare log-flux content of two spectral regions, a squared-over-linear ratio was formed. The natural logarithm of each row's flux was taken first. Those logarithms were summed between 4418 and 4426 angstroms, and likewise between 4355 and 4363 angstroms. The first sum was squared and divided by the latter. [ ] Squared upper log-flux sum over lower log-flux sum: 4.5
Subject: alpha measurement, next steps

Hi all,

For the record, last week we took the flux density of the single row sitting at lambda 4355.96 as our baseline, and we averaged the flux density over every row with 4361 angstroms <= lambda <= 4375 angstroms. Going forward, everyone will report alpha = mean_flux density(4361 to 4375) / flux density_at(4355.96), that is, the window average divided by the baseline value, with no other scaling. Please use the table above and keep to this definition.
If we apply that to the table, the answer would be 1.14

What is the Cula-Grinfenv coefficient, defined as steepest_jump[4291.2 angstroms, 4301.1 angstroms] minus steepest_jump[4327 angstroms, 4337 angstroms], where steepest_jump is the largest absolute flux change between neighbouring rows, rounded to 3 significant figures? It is 0.115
